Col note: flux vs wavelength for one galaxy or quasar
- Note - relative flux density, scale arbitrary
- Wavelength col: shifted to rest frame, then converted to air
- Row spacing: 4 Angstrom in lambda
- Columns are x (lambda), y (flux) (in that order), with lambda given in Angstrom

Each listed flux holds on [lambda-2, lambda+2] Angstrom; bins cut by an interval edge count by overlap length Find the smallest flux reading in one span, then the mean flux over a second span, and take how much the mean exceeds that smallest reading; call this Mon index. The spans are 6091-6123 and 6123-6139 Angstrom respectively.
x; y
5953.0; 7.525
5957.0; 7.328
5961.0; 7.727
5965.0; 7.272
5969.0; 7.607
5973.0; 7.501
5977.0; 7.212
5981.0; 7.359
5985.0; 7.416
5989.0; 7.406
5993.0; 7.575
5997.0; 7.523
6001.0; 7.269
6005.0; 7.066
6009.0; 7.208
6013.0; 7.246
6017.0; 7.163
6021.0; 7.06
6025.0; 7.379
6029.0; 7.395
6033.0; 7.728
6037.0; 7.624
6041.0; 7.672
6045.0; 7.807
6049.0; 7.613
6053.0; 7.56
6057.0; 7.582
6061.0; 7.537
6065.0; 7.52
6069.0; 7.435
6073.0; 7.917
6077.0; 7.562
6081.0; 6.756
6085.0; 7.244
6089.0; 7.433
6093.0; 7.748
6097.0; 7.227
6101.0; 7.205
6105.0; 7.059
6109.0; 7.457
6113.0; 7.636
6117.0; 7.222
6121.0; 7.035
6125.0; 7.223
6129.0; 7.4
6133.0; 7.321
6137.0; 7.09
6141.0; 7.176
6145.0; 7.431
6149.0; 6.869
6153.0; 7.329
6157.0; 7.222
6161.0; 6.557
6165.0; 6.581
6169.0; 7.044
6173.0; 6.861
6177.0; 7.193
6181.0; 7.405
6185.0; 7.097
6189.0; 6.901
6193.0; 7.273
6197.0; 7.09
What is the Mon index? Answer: 0.2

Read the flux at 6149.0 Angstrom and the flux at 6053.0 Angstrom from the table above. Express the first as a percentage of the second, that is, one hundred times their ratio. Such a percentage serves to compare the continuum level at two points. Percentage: 91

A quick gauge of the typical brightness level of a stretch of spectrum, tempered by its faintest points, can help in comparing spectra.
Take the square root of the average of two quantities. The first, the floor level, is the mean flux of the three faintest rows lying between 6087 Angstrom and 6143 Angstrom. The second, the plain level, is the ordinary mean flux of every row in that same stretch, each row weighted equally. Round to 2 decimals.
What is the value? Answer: 2.68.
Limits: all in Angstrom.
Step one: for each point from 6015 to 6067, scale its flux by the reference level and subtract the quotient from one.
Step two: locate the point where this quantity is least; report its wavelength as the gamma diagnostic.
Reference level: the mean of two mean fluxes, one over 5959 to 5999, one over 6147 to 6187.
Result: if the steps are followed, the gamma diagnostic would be 6045.0 Angstrom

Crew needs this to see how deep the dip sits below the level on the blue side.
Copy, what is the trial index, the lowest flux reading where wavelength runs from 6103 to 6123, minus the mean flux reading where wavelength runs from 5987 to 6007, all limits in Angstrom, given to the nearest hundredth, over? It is -0.33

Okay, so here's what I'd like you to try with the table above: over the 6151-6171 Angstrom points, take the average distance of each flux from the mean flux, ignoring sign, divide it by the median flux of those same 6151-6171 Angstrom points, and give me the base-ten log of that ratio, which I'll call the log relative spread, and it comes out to -1.37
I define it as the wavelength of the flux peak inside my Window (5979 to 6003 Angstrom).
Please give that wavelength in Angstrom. 5993.0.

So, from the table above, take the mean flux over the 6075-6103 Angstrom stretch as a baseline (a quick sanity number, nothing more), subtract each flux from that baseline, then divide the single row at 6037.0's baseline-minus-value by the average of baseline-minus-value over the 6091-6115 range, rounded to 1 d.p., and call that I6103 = 4.0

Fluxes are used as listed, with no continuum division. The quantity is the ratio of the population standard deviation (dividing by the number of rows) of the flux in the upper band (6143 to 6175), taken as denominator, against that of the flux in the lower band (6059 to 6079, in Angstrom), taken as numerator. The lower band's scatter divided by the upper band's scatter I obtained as 0.54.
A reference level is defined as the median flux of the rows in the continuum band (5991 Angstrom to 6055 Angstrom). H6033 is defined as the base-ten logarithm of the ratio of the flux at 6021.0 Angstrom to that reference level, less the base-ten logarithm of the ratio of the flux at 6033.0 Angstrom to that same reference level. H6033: -0.04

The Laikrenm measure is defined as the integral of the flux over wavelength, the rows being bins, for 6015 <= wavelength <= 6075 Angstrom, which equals 452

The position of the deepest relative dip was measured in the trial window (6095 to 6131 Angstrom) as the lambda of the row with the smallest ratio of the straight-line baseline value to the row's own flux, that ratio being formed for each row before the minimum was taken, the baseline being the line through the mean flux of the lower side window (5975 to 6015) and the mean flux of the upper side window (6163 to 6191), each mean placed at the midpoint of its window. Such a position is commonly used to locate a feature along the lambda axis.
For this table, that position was 6113.0 Angstrom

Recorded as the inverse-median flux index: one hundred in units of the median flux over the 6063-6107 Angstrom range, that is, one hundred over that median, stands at 13.5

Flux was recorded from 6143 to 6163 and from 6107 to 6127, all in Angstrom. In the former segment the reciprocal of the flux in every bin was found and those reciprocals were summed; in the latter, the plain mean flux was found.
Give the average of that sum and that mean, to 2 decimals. 4.01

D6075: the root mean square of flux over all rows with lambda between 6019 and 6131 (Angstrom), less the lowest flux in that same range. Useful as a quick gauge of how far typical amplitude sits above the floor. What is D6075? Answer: 0.68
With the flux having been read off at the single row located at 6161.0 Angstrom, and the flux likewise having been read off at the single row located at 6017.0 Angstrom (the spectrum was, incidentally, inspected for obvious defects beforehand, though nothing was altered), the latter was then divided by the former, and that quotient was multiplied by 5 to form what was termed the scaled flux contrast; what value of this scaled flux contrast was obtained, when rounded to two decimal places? 5.46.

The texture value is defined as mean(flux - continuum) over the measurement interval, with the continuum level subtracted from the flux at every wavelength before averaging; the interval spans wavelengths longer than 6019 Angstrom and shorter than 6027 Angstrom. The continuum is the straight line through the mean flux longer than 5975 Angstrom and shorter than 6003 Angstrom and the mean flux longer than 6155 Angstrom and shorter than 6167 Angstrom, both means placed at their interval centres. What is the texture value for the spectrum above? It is -0.05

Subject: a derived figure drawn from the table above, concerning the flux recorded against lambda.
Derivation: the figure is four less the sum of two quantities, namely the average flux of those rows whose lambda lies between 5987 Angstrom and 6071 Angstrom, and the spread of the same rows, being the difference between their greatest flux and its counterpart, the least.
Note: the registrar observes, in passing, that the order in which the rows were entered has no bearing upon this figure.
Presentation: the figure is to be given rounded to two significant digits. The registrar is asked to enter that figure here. -4.2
